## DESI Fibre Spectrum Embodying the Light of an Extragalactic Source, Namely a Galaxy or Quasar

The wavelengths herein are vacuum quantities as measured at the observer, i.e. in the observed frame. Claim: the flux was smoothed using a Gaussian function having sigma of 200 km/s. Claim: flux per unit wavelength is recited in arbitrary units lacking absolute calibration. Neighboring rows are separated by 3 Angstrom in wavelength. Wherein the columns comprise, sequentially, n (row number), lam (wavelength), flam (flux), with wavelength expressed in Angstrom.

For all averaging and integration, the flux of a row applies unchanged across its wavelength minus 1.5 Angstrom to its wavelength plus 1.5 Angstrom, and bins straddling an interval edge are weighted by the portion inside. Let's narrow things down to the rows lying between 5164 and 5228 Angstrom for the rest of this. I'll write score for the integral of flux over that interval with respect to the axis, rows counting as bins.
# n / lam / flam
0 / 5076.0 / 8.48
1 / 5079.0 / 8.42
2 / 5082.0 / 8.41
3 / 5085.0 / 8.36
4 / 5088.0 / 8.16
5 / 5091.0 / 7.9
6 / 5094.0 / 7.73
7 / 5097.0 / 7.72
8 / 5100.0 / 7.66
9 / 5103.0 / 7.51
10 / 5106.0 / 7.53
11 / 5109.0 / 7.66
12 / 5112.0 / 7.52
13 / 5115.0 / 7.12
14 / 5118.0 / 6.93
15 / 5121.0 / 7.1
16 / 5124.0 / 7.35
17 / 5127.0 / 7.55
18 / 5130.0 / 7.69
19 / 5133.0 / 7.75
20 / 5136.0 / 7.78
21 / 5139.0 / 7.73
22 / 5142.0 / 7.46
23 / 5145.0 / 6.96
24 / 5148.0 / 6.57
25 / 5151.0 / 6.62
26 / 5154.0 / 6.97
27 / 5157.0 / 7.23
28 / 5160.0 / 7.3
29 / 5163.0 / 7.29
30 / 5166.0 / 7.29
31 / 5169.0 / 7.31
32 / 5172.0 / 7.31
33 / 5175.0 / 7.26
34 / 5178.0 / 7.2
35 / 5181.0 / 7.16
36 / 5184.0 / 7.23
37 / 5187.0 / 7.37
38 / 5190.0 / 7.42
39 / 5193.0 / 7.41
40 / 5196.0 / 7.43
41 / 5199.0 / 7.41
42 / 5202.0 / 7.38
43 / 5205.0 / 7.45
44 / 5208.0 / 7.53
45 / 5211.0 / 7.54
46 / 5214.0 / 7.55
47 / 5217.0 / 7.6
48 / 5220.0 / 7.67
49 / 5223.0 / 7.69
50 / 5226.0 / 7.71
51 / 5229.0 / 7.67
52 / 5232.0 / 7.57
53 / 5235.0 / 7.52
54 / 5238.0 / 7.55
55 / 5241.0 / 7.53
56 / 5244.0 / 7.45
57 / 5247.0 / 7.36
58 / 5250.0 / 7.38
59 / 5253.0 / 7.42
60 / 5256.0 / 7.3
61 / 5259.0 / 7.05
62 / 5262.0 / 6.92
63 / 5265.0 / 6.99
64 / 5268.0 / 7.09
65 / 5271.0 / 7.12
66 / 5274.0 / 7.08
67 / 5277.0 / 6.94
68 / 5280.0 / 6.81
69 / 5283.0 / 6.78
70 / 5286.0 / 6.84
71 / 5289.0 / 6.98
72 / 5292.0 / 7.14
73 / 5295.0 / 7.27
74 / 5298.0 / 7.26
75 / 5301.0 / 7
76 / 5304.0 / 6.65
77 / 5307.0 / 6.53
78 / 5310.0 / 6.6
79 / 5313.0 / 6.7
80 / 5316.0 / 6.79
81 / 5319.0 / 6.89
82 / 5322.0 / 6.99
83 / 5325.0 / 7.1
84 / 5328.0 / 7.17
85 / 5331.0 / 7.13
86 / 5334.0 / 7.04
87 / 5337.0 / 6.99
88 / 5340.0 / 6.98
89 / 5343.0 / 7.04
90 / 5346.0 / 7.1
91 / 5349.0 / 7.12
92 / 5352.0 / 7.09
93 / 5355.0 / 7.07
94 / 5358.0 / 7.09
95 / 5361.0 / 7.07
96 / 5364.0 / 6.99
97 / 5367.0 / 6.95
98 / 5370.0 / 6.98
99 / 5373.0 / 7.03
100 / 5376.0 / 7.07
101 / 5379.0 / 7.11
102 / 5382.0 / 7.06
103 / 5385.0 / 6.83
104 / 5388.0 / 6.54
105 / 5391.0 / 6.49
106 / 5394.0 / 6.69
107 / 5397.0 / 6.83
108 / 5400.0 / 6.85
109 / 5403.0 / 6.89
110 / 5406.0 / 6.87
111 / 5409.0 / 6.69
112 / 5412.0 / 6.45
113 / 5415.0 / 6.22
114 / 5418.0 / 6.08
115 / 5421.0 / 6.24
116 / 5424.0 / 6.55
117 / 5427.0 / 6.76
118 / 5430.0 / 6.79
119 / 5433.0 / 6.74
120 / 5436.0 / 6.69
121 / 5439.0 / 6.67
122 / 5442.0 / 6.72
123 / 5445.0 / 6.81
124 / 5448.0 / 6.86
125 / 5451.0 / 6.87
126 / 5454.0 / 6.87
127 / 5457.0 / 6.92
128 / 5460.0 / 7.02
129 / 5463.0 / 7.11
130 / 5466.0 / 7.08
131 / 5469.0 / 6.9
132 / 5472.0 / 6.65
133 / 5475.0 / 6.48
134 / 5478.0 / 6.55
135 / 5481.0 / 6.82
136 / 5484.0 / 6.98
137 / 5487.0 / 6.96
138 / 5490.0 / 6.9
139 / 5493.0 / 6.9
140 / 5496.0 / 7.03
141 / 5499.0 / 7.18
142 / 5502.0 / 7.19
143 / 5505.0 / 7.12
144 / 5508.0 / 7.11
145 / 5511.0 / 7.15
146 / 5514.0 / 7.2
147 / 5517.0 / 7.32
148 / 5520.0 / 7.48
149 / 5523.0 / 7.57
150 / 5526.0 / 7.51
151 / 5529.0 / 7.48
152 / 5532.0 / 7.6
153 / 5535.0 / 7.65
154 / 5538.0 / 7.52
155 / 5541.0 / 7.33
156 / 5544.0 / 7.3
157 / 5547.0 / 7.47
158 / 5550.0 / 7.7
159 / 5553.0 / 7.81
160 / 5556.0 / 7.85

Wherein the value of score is 475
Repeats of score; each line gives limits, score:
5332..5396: 446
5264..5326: 430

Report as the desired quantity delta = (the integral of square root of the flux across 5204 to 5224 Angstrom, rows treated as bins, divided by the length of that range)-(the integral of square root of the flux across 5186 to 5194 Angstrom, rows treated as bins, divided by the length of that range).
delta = 0.03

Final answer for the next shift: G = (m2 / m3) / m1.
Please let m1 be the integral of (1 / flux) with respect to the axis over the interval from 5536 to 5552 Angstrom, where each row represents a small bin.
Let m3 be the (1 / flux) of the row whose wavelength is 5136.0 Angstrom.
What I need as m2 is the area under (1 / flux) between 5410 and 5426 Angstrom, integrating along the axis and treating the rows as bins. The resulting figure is 9.2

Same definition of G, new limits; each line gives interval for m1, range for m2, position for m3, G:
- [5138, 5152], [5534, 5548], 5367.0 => 6.6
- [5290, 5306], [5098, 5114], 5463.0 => 6.6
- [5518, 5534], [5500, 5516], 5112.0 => 7.9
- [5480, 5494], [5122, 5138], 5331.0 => 7.4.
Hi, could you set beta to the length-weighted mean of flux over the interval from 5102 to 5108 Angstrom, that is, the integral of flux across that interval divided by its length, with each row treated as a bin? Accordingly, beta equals 7.5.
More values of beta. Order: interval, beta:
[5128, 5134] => 7.7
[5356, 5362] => 7.1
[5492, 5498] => 7.0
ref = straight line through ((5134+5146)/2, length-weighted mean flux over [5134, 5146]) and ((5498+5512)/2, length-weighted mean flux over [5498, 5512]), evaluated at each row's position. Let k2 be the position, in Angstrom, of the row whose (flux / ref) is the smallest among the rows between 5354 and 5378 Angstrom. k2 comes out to 5367.0 Angstrom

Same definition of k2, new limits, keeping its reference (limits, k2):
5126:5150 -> 5148.0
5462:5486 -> 5475.0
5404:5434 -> 5418.0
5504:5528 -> 5508.0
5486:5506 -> 5490.0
